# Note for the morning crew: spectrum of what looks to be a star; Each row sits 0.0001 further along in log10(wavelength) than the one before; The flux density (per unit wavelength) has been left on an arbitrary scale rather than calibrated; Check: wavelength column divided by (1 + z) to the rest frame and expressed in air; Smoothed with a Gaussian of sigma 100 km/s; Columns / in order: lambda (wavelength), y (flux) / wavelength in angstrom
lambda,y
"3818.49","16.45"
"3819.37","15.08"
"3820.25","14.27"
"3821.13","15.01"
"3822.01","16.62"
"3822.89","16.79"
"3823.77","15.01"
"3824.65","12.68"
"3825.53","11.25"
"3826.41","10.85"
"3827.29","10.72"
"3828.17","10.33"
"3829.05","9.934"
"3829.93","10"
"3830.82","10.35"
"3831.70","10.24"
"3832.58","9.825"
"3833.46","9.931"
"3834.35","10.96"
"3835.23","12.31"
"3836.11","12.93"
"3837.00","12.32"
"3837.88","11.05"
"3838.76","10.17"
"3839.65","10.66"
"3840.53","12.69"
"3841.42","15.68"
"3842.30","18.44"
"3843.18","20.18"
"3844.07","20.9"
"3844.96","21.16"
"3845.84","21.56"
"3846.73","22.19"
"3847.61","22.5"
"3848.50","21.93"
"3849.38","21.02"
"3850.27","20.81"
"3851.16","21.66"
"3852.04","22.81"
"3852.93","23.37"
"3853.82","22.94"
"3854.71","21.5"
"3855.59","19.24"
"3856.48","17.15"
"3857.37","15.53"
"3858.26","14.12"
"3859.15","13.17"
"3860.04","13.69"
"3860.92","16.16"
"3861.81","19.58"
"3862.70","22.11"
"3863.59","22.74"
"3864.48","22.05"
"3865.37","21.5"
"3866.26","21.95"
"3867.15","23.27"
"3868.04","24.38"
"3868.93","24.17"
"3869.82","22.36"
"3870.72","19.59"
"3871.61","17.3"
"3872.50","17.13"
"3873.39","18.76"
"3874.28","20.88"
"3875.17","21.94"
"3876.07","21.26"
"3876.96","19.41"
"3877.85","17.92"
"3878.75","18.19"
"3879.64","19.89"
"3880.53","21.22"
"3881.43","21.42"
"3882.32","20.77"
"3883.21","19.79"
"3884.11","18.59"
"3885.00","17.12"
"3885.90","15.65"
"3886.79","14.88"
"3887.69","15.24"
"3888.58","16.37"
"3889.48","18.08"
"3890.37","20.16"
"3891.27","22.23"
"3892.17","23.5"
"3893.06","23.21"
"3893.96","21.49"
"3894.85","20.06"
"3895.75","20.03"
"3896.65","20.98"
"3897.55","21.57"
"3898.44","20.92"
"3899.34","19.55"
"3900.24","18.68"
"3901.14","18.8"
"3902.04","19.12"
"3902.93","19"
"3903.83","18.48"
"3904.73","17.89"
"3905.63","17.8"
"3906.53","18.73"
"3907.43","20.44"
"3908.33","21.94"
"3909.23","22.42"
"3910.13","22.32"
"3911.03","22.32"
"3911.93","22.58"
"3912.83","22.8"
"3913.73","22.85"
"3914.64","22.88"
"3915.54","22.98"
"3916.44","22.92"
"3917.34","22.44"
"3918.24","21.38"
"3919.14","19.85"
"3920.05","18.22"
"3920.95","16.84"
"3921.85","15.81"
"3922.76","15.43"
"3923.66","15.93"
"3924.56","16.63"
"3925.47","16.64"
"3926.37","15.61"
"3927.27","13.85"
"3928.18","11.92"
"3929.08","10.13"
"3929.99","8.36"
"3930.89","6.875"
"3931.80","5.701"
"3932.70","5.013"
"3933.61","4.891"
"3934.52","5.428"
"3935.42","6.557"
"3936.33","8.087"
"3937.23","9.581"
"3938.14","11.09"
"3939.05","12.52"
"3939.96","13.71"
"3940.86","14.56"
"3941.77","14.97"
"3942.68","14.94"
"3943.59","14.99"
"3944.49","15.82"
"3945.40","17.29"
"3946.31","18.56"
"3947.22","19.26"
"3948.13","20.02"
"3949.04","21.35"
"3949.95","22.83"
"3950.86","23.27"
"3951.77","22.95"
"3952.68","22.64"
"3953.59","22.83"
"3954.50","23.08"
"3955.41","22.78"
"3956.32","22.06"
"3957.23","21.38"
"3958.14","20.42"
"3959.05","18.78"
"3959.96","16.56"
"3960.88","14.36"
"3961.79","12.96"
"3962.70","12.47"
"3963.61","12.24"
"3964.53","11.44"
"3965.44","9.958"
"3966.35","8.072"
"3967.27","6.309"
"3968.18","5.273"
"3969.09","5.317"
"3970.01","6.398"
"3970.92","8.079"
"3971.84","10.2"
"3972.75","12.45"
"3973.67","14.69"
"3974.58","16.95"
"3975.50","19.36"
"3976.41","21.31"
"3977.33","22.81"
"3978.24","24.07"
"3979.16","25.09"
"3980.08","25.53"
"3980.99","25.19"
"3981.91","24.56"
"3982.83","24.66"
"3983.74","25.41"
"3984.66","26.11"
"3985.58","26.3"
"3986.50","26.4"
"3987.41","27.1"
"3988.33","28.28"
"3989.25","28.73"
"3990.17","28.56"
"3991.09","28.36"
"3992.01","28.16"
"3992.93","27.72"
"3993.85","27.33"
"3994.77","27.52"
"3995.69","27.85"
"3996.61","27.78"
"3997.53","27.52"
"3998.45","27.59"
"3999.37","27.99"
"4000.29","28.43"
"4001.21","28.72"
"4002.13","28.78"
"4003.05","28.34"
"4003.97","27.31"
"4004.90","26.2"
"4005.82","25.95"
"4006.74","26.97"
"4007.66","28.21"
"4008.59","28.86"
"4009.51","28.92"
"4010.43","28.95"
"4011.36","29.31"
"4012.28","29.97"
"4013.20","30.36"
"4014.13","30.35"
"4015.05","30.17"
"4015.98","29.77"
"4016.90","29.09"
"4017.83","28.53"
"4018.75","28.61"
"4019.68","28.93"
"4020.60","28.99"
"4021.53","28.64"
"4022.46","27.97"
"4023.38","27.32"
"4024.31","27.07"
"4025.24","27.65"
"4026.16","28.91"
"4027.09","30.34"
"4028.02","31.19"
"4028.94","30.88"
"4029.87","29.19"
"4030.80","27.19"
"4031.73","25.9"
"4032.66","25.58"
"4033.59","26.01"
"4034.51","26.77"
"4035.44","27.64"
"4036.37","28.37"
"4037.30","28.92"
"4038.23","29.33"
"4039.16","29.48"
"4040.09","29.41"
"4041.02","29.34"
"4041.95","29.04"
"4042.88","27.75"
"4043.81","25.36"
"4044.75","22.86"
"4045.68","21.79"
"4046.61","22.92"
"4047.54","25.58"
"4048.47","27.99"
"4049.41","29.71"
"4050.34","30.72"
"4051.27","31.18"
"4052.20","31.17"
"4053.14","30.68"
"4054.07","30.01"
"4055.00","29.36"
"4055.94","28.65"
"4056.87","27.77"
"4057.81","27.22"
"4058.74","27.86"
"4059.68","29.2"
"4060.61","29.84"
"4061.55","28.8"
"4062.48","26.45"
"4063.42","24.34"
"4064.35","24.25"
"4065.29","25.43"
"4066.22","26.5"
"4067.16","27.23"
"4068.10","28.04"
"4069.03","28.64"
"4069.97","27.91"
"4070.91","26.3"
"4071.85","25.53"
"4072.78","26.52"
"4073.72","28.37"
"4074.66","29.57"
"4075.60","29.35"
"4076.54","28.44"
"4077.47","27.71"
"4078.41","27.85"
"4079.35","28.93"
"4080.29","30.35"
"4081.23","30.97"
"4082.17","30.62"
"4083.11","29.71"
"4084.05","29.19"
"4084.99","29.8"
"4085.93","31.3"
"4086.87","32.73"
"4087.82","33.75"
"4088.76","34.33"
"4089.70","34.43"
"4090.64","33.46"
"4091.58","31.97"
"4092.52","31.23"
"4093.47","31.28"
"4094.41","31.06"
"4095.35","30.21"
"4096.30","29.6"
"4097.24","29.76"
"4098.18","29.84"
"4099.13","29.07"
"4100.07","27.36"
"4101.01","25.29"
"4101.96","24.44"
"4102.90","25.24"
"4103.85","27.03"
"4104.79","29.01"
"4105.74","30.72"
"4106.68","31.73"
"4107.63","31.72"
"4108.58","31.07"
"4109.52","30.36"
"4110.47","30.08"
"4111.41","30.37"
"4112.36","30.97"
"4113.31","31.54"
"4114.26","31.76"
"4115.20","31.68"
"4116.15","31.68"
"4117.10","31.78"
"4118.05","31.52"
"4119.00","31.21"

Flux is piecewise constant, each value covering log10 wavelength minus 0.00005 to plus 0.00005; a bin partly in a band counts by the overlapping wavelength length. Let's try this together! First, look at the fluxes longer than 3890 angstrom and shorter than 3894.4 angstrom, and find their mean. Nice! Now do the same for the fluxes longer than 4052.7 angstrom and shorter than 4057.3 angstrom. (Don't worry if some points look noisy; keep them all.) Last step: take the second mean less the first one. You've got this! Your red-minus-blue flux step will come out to 7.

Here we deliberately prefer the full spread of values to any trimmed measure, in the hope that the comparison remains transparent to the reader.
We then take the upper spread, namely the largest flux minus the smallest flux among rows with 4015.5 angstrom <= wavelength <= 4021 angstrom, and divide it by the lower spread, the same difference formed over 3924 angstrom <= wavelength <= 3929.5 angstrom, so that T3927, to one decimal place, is 0.2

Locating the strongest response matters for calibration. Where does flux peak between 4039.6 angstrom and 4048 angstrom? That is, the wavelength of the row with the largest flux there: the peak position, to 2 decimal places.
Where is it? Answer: 4040.09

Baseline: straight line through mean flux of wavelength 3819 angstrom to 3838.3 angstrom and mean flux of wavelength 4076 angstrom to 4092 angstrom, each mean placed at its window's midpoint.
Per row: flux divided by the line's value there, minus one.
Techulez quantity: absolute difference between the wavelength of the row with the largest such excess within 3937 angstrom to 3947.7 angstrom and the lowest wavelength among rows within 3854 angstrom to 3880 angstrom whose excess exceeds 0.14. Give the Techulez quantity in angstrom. 92.5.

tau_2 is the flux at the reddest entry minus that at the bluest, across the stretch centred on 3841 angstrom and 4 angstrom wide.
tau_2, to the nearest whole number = 8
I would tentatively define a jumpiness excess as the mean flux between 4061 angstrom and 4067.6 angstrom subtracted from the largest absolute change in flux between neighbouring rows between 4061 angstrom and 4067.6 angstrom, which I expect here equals -23.8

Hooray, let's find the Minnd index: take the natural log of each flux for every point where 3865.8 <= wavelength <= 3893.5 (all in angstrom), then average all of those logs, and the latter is 3.0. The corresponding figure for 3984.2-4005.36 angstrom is 3.3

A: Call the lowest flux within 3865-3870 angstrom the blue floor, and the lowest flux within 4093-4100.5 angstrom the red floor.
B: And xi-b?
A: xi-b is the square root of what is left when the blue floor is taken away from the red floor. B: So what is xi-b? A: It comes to 2.4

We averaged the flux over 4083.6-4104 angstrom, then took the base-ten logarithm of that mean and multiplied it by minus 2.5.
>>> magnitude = -3.70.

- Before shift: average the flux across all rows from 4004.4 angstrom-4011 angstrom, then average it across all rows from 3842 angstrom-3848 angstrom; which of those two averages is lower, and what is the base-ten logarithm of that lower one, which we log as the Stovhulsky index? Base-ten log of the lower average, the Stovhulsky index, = 1.32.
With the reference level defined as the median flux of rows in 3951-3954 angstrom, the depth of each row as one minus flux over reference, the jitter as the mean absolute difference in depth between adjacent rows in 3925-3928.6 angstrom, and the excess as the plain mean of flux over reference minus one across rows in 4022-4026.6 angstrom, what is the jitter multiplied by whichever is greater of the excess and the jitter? 0.0150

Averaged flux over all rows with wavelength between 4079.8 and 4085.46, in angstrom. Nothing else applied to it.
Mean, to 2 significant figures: 30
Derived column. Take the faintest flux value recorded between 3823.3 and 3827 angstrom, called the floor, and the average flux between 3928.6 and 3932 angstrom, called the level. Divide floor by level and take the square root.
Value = 1.2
